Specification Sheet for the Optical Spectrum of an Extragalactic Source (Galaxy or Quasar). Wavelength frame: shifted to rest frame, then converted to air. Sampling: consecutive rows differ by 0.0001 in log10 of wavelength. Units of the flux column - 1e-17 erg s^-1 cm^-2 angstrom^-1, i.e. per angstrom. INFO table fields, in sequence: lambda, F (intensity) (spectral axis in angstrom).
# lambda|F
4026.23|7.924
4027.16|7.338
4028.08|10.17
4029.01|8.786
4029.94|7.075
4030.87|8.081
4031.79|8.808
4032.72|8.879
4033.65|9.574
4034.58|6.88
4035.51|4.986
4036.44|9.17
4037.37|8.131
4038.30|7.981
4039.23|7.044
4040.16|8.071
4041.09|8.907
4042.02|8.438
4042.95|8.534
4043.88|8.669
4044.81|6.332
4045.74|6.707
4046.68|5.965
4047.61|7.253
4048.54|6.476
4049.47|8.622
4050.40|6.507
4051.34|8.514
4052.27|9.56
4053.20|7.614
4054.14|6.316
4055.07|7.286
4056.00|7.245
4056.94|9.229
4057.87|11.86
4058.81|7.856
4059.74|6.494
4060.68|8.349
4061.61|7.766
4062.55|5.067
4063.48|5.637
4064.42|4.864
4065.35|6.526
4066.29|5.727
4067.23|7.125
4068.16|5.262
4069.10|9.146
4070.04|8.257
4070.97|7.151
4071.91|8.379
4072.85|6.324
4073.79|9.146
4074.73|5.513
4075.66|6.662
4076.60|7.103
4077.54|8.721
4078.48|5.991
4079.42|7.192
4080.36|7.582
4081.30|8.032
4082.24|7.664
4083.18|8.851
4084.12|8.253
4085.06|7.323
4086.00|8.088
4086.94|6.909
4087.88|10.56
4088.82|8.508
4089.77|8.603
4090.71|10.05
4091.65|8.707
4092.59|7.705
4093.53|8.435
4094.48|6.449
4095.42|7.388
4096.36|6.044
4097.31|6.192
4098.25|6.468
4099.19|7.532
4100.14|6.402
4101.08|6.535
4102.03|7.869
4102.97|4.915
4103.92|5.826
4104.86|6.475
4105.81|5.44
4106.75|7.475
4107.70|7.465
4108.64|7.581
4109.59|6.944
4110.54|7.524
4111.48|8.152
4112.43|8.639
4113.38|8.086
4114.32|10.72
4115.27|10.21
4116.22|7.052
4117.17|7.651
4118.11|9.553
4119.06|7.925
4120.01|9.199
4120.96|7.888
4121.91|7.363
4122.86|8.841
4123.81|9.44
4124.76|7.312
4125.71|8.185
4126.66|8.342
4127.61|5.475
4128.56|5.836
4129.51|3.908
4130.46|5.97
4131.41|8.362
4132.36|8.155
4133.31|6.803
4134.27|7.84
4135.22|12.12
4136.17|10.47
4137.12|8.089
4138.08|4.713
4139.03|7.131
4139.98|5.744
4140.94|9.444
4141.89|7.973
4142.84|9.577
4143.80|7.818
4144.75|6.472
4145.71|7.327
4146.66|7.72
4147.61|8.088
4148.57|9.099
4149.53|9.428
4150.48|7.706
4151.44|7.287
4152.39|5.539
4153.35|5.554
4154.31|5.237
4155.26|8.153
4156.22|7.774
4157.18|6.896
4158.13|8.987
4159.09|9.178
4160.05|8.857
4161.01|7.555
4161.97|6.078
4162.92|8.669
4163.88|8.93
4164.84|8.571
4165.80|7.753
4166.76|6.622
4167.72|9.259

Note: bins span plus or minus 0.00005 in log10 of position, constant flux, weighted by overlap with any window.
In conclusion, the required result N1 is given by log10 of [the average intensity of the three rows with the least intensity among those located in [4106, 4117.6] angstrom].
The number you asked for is 0.85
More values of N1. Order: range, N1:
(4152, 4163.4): 0.74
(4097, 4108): 0.73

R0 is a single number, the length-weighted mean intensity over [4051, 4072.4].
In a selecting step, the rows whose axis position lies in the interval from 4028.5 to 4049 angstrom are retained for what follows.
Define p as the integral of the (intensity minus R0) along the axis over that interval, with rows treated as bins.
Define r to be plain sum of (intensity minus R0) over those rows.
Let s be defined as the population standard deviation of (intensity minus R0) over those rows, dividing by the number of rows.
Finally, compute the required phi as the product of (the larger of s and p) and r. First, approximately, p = 6.7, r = 7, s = 1.17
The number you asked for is 48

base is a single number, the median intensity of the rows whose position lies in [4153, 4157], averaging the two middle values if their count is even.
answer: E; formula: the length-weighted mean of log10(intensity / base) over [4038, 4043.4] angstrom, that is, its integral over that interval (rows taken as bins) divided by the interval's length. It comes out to 0.087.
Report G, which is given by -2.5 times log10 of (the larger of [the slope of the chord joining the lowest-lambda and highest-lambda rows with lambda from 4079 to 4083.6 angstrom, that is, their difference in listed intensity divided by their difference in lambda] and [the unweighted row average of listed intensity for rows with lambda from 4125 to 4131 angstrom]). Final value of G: -2.00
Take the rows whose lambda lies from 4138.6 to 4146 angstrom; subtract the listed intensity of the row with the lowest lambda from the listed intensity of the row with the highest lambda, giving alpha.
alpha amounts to 0.2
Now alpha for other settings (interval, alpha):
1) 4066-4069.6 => 3.4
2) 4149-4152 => -2.1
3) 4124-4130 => -3.4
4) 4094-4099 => 0.0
